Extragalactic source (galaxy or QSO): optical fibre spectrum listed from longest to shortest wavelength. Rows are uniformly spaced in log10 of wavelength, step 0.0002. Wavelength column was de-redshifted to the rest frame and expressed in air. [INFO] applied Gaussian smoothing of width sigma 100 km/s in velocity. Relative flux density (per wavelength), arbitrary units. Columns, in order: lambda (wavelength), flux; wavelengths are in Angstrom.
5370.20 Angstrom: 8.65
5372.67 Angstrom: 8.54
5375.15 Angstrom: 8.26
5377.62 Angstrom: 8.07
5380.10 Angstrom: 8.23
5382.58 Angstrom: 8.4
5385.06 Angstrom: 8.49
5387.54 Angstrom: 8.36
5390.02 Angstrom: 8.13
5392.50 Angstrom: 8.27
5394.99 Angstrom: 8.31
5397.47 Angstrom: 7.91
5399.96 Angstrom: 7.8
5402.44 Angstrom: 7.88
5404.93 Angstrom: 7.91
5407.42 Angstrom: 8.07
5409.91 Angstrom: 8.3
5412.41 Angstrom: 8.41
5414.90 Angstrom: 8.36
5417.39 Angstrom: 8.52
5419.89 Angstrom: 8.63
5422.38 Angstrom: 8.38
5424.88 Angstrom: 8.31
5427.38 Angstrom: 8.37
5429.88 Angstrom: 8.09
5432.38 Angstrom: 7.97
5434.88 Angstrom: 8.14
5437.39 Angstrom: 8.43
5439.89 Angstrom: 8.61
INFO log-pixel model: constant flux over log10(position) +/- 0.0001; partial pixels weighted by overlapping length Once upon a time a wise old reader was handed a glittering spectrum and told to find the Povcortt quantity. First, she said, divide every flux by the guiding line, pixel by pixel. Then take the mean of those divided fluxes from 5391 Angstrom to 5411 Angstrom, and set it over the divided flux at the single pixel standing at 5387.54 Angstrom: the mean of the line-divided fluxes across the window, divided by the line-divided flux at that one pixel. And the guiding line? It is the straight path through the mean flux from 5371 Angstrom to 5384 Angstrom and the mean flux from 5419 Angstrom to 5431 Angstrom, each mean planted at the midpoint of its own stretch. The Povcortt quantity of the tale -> 0.962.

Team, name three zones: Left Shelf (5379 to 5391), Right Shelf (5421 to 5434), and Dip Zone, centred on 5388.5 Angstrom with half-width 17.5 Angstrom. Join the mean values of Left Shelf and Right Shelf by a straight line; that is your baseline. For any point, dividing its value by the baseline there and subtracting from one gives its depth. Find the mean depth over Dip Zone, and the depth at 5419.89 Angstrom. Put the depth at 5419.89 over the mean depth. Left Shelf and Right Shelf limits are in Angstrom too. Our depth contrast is -3.0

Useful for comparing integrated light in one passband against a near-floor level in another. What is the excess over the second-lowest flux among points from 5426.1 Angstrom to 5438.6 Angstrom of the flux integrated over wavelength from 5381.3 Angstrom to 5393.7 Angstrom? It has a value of 95.2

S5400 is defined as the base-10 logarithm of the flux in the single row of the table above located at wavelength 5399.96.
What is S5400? 0.892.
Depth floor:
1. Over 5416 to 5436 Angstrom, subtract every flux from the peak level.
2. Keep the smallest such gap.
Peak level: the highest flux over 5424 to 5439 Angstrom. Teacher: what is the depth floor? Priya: -0.20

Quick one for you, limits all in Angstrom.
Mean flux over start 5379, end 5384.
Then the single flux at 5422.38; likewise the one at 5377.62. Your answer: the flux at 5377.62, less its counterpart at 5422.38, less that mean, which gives -8.63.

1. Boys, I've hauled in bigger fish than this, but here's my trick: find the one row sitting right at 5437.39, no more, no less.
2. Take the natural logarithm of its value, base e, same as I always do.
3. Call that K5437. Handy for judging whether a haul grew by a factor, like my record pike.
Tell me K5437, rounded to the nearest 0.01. 2.13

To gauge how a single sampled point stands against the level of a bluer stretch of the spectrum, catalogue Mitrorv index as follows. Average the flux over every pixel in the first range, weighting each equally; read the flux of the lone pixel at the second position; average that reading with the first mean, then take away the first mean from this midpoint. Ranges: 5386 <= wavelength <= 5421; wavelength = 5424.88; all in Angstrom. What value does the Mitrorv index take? 0.05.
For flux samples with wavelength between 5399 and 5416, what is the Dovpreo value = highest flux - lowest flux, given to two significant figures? 0.61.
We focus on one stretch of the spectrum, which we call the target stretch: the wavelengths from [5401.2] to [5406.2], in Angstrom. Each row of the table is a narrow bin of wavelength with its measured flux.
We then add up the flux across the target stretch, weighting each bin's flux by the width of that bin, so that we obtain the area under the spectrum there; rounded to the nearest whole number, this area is 39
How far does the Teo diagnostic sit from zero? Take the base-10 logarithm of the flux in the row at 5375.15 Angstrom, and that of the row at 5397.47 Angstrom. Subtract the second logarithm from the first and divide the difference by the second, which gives 0.021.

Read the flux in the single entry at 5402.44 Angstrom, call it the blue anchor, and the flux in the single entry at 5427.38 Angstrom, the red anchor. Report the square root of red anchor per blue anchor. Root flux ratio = 1.03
